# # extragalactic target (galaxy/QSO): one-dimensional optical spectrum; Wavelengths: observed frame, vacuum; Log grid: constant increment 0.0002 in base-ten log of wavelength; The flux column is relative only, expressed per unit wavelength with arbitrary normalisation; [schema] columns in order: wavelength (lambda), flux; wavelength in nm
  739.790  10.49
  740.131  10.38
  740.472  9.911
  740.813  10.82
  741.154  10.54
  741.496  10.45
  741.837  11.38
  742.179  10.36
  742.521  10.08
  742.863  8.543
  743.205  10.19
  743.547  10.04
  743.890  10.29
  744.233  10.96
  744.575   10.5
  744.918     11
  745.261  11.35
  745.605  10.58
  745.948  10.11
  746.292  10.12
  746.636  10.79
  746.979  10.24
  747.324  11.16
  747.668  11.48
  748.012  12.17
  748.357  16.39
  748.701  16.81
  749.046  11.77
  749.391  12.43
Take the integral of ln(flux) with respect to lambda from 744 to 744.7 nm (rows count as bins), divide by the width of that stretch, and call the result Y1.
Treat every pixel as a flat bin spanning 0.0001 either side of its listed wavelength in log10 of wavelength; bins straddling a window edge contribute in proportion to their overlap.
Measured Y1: 2.37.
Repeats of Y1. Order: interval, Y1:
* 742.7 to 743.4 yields 2.24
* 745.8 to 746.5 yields 2.32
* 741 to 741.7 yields 2.35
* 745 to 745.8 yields 2.39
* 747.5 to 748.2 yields 2.48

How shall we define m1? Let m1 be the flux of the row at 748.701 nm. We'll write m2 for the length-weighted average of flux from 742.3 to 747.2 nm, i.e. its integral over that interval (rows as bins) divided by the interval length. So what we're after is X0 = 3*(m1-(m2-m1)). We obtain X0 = 70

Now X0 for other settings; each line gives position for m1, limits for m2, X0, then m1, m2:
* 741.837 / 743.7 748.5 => 35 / 11.38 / 11.2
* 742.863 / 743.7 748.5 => 18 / 8.543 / 11.2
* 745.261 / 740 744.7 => 37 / 11.35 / 10.3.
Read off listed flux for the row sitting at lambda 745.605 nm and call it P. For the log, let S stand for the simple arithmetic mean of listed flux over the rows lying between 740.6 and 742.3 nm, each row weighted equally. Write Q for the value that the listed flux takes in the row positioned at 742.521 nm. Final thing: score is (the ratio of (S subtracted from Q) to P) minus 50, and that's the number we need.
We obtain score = -50.1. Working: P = 10.58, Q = 10.08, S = 10.71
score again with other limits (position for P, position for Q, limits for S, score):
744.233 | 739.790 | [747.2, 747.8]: -50.1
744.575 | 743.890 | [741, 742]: -50.0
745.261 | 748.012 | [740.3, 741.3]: -49.8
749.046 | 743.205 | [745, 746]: -50.0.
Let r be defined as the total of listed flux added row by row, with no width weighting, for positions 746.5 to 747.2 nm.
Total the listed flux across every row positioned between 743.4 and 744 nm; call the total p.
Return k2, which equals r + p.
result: 41.4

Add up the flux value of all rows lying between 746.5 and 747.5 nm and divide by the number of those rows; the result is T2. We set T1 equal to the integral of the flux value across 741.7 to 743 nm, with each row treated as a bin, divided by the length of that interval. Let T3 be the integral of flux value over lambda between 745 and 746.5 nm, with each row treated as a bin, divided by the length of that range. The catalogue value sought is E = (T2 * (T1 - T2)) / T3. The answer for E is -0.6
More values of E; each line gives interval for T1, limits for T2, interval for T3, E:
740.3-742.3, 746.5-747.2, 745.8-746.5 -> 0.1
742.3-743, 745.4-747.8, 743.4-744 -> -1.3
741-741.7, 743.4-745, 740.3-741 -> 0.0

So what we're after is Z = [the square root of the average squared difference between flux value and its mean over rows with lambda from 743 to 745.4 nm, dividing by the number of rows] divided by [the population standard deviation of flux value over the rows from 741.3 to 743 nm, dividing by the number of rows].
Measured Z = 0.49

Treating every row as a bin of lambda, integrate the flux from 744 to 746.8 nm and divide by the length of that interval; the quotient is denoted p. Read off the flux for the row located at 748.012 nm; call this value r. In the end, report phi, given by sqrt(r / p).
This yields 1.07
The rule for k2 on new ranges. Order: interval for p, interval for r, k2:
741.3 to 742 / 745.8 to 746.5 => 42.1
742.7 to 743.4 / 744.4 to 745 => 40.2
